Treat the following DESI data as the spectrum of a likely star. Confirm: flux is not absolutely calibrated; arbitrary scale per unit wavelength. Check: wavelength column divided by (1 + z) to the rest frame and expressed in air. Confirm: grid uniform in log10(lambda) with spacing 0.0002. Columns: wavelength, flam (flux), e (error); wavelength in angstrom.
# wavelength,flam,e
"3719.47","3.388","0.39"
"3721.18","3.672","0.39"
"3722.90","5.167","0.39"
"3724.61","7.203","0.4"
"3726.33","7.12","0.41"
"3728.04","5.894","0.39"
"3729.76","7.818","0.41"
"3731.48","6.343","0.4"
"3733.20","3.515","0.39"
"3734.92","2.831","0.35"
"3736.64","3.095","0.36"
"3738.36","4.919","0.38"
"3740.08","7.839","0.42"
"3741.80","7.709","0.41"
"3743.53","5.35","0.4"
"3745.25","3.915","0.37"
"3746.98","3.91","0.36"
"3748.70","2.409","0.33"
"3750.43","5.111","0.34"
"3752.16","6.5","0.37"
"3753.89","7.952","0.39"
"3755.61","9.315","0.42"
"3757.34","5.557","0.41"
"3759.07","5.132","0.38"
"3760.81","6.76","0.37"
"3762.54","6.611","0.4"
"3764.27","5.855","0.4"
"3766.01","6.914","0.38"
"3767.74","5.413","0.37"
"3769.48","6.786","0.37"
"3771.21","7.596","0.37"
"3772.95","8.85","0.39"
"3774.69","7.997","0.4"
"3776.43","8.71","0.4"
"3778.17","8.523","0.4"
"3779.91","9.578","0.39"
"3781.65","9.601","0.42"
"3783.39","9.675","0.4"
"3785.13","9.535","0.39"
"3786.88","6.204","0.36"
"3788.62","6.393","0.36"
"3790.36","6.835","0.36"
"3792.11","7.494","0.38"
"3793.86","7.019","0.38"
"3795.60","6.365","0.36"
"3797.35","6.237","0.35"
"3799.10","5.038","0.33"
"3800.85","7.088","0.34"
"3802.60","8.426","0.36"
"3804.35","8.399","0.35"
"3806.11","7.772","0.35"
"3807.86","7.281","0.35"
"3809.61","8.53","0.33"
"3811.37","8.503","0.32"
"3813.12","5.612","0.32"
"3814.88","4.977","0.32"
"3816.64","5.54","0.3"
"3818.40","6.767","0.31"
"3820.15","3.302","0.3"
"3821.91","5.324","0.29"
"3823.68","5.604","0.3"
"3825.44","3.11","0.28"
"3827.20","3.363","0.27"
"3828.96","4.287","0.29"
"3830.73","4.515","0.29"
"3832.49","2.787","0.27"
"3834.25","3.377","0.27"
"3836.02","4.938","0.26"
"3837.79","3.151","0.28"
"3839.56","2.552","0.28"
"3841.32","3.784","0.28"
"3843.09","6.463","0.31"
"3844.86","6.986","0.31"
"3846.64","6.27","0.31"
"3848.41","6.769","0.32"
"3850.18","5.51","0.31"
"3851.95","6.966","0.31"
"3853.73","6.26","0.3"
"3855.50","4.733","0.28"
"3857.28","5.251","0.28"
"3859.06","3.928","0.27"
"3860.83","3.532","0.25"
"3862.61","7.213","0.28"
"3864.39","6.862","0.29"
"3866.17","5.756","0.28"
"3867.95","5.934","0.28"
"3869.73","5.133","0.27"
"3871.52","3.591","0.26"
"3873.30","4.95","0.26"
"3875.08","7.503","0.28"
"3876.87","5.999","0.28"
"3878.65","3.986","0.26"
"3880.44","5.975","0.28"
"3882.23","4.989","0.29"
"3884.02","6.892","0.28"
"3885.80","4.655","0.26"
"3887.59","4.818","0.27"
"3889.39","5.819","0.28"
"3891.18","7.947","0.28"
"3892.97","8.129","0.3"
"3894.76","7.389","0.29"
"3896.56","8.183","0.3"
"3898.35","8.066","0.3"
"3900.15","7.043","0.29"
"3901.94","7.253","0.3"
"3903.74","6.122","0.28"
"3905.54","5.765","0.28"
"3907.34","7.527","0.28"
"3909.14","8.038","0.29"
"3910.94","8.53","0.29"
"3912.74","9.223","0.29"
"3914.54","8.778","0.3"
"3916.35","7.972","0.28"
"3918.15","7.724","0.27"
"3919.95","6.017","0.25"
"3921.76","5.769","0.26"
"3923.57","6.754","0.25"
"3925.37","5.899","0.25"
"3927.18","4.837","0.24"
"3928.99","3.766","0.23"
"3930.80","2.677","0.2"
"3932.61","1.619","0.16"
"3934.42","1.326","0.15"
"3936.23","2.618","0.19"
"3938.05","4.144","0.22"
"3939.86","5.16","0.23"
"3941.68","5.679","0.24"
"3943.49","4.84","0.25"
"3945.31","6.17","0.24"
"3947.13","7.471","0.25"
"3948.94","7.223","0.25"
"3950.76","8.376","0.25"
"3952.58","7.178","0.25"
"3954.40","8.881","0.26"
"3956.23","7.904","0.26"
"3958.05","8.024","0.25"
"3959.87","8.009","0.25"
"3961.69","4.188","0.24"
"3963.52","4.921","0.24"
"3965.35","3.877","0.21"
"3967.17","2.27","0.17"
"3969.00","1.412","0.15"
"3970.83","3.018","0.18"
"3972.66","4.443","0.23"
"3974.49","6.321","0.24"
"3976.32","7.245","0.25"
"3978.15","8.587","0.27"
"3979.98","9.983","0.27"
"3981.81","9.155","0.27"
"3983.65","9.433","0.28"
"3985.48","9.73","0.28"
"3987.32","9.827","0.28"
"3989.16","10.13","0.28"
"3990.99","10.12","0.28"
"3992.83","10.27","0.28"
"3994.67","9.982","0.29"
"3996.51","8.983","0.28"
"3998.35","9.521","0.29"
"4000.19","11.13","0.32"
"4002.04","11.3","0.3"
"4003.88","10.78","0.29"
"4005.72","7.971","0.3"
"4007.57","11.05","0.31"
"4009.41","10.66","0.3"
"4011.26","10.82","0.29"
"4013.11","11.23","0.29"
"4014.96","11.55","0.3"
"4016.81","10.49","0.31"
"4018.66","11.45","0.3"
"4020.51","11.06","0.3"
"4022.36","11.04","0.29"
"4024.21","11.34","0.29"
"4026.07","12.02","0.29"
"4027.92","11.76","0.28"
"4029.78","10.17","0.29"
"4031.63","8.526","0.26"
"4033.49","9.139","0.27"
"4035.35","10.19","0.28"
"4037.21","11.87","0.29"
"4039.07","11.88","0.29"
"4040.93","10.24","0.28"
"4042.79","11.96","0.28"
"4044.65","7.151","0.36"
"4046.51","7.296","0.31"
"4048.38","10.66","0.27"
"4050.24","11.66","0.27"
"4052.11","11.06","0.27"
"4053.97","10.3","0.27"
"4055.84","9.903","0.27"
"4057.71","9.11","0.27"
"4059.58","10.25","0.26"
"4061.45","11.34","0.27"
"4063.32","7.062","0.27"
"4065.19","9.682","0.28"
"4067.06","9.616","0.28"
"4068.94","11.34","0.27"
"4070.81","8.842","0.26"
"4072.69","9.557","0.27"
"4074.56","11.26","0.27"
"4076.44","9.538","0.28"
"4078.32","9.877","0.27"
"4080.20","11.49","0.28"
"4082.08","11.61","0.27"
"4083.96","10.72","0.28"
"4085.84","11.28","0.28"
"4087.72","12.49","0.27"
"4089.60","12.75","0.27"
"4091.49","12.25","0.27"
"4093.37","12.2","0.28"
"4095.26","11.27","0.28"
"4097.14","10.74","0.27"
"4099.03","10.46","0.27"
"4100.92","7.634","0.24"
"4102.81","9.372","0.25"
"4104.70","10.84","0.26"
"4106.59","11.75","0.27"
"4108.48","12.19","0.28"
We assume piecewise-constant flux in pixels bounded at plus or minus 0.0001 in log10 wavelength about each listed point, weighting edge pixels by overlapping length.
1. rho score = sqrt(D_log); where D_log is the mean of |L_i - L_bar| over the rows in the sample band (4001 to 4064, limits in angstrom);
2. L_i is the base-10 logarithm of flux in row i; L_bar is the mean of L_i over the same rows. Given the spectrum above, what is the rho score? 0.22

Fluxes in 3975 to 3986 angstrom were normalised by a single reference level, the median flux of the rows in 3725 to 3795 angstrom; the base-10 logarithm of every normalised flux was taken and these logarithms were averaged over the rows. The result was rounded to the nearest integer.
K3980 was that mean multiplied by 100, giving 12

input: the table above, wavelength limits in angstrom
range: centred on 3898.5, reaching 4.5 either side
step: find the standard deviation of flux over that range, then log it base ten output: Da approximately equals -0.3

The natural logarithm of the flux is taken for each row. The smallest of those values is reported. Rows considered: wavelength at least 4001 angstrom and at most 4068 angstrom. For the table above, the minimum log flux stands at 2.0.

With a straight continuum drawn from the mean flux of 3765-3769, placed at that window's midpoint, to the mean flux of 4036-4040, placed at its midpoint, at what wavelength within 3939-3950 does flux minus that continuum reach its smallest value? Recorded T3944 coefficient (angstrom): 3943.49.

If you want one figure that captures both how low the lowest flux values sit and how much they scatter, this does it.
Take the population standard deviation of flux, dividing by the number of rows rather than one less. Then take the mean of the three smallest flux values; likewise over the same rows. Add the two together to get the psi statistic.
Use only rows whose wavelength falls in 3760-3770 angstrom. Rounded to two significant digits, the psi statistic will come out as 6.5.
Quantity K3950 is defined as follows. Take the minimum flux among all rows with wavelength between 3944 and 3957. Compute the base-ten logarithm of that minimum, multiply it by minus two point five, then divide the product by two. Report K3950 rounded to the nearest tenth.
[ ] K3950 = -1.0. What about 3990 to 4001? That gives -1.2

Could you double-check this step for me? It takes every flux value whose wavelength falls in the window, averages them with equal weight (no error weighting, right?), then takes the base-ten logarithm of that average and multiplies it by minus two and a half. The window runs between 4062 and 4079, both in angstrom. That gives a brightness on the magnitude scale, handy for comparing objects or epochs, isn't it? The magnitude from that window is -2.5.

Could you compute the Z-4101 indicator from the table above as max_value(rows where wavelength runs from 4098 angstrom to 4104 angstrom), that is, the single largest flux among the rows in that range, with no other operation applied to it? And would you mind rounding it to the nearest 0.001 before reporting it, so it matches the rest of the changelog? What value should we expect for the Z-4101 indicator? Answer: 10.460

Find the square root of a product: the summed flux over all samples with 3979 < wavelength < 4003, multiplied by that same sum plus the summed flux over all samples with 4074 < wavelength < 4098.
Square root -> 189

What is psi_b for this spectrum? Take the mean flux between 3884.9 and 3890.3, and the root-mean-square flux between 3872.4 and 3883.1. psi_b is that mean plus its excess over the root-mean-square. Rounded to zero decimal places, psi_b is 5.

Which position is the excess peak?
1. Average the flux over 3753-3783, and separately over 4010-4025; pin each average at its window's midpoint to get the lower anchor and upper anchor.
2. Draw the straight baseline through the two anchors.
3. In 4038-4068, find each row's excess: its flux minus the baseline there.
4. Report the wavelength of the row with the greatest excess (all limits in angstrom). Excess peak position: 4042.79 angstrom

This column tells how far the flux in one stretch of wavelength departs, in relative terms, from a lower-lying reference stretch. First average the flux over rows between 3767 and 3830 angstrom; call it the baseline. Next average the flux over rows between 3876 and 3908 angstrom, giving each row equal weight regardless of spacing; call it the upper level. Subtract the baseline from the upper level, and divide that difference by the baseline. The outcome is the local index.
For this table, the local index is -0.1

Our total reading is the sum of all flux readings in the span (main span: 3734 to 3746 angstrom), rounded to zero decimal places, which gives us 36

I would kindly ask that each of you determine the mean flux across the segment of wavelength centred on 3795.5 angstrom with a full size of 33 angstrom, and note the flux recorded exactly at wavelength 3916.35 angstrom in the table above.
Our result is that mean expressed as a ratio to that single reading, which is 0.96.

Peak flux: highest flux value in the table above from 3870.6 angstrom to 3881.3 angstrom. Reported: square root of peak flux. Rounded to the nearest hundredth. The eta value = 2.74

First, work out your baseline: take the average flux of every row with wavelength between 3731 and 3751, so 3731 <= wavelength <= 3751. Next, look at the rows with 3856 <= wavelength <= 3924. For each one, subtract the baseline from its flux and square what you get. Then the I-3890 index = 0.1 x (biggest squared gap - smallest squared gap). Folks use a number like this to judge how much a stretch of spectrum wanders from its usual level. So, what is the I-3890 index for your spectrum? 2.0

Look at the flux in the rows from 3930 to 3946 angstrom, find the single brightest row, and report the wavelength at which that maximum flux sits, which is 3945.31 angstrom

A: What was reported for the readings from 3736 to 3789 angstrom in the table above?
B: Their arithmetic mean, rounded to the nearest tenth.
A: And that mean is 6.8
